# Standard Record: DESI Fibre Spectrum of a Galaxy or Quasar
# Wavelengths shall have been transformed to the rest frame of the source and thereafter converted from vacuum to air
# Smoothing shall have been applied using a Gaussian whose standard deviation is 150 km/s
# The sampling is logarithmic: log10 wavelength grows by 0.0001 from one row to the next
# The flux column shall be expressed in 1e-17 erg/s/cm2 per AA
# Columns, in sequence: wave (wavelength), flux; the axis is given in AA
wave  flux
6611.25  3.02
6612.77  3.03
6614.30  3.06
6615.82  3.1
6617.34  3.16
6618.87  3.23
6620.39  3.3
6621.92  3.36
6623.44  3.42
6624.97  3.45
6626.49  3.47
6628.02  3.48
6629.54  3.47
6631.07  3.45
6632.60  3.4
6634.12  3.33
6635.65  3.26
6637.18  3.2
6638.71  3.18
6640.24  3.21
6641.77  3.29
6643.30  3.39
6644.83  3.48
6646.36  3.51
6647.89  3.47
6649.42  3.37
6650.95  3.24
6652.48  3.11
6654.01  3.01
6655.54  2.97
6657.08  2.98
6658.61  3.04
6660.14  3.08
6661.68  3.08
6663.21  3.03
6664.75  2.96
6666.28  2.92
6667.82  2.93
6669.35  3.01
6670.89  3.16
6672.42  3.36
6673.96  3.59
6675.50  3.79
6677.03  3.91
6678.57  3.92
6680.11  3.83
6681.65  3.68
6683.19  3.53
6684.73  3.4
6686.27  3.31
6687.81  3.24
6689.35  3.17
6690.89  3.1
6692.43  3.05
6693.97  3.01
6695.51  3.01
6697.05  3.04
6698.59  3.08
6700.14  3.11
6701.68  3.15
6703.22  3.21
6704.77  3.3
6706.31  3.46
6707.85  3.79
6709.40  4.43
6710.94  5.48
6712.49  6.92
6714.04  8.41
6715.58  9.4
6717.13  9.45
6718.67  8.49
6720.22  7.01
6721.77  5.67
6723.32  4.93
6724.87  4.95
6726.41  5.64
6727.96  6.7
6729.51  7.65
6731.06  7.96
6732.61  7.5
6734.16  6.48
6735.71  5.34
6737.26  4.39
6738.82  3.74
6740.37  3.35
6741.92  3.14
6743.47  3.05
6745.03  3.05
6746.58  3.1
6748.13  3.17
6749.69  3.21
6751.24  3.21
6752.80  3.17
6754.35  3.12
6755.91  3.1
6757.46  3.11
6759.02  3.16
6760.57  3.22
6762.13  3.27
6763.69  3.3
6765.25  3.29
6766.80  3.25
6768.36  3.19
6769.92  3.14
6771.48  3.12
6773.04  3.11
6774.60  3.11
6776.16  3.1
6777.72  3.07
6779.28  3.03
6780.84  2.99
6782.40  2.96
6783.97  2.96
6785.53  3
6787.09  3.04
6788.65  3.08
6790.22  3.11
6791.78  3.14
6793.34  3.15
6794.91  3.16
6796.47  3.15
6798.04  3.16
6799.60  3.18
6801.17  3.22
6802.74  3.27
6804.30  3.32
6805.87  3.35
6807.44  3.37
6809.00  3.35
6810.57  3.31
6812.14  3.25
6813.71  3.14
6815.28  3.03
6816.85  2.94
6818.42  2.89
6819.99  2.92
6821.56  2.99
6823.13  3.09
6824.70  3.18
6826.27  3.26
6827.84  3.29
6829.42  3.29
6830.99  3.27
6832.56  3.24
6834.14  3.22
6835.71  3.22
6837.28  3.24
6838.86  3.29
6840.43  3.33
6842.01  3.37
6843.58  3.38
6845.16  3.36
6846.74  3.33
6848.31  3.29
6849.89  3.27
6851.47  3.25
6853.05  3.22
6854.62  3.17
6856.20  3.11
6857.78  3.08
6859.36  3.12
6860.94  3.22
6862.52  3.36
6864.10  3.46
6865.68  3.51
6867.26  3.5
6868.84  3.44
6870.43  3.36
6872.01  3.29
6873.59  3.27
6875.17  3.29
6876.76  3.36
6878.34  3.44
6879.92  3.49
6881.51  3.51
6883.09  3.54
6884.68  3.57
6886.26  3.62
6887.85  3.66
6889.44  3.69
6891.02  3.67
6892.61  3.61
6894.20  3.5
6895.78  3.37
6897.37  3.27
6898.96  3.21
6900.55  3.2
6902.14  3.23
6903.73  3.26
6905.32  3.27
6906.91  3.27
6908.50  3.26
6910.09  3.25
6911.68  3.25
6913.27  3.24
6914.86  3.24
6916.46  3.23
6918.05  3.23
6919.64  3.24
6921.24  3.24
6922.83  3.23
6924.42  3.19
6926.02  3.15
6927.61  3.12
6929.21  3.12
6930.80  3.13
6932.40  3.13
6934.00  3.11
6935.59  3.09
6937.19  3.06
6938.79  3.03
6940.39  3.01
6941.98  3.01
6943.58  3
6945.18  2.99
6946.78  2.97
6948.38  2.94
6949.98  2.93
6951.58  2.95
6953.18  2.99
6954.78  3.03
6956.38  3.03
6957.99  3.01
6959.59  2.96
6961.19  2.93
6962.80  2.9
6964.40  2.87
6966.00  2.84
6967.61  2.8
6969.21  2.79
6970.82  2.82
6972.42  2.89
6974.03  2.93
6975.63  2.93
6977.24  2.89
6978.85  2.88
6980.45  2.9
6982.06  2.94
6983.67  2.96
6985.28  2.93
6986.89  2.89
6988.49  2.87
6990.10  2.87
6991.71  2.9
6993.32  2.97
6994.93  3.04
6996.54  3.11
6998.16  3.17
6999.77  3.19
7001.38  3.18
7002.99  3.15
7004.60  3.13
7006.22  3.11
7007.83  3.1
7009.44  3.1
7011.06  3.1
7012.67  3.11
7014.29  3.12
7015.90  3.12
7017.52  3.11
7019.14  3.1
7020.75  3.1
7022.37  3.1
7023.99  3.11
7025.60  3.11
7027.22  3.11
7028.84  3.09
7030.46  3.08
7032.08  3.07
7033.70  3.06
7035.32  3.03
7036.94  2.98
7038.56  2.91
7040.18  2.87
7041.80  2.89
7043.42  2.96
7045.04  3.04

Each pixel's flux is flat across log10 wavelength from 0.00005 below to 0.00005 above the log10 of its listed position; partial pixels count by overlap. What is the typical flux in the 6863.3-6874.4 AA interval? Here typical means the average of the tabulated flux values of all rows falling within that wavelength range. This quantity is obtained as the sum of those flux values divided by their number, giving 3.40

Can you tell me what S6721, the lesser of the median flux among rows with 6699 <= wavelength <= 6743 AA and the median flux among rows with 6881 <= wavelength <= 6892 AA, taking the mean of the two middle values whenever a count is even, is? 3.62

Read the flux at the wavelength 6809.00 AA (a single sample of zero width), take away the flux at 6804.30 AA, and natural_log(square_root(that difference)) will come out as -1.8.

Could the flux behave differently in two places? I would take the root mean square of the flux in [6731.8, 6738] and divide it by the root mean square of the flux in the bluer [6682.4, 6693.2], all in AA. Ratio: 1.9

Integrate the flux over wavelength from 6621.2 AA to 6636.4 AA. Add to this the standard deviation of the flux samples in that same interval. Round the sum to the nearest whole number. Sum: 52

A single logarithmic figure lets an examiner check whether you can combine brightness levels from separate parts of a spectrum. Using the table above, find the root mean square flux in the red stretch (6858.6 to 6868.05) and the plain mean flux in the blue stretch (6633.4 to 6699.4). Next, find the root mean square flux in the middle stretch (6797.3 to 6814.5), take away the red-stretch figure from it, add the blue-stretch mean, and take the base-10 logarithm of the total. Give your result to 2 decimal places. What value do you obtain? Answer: 0.50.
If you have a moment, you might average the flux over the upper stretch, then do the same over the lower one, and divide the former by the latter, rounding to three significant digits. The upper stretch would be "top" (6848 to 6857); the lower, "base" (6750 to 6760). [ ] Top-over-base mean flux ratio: 1.02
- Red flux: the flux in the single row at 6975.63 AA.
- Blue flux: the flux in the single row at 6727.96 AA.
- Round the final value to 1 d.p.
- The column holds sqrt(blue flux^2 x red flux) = 11.5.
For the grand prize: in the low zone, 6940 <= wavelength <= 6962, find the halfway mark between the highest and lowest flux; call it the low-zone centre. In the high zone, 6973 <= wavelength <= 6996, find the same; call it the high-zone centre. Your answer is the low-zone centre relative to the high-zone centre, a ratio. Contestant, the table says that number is 1.01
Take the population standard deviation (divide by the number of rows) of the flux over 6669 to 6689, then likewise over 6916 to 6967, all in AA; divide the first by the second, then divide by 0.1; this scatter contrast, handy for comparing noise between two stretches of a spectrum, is 25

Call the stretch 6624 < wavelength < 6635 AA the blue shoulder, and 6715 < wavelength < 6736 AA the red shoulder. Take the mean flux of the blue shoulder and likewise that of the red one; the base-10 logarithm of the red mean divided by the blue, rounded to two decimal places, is 0.31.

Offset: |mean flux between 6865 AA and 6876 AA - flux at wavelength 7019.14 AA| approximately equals 0.28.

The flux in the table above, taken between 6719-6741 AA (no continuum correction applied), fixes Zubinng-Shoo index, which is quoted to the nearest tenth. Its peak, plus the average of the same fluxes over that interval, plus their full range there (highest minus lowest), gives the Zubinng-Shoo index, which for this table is 18.4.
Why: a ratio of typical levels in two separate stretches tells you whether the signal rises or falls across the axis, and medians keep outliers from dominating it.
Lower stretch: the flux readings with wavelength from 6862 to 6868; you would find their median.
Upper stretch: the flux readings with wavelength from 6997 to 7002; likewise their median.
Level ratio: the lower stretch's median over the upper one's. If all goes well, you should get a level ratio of 1.09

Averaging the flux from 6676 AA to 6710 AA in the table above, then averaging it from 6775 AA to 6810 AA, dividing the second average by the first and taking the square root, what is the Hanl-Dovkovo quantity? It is 0.96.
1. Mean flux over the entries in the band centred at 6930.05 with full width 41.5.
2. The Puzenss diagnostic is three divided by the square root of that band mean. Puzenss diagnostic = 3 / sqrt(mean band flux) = 1.70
